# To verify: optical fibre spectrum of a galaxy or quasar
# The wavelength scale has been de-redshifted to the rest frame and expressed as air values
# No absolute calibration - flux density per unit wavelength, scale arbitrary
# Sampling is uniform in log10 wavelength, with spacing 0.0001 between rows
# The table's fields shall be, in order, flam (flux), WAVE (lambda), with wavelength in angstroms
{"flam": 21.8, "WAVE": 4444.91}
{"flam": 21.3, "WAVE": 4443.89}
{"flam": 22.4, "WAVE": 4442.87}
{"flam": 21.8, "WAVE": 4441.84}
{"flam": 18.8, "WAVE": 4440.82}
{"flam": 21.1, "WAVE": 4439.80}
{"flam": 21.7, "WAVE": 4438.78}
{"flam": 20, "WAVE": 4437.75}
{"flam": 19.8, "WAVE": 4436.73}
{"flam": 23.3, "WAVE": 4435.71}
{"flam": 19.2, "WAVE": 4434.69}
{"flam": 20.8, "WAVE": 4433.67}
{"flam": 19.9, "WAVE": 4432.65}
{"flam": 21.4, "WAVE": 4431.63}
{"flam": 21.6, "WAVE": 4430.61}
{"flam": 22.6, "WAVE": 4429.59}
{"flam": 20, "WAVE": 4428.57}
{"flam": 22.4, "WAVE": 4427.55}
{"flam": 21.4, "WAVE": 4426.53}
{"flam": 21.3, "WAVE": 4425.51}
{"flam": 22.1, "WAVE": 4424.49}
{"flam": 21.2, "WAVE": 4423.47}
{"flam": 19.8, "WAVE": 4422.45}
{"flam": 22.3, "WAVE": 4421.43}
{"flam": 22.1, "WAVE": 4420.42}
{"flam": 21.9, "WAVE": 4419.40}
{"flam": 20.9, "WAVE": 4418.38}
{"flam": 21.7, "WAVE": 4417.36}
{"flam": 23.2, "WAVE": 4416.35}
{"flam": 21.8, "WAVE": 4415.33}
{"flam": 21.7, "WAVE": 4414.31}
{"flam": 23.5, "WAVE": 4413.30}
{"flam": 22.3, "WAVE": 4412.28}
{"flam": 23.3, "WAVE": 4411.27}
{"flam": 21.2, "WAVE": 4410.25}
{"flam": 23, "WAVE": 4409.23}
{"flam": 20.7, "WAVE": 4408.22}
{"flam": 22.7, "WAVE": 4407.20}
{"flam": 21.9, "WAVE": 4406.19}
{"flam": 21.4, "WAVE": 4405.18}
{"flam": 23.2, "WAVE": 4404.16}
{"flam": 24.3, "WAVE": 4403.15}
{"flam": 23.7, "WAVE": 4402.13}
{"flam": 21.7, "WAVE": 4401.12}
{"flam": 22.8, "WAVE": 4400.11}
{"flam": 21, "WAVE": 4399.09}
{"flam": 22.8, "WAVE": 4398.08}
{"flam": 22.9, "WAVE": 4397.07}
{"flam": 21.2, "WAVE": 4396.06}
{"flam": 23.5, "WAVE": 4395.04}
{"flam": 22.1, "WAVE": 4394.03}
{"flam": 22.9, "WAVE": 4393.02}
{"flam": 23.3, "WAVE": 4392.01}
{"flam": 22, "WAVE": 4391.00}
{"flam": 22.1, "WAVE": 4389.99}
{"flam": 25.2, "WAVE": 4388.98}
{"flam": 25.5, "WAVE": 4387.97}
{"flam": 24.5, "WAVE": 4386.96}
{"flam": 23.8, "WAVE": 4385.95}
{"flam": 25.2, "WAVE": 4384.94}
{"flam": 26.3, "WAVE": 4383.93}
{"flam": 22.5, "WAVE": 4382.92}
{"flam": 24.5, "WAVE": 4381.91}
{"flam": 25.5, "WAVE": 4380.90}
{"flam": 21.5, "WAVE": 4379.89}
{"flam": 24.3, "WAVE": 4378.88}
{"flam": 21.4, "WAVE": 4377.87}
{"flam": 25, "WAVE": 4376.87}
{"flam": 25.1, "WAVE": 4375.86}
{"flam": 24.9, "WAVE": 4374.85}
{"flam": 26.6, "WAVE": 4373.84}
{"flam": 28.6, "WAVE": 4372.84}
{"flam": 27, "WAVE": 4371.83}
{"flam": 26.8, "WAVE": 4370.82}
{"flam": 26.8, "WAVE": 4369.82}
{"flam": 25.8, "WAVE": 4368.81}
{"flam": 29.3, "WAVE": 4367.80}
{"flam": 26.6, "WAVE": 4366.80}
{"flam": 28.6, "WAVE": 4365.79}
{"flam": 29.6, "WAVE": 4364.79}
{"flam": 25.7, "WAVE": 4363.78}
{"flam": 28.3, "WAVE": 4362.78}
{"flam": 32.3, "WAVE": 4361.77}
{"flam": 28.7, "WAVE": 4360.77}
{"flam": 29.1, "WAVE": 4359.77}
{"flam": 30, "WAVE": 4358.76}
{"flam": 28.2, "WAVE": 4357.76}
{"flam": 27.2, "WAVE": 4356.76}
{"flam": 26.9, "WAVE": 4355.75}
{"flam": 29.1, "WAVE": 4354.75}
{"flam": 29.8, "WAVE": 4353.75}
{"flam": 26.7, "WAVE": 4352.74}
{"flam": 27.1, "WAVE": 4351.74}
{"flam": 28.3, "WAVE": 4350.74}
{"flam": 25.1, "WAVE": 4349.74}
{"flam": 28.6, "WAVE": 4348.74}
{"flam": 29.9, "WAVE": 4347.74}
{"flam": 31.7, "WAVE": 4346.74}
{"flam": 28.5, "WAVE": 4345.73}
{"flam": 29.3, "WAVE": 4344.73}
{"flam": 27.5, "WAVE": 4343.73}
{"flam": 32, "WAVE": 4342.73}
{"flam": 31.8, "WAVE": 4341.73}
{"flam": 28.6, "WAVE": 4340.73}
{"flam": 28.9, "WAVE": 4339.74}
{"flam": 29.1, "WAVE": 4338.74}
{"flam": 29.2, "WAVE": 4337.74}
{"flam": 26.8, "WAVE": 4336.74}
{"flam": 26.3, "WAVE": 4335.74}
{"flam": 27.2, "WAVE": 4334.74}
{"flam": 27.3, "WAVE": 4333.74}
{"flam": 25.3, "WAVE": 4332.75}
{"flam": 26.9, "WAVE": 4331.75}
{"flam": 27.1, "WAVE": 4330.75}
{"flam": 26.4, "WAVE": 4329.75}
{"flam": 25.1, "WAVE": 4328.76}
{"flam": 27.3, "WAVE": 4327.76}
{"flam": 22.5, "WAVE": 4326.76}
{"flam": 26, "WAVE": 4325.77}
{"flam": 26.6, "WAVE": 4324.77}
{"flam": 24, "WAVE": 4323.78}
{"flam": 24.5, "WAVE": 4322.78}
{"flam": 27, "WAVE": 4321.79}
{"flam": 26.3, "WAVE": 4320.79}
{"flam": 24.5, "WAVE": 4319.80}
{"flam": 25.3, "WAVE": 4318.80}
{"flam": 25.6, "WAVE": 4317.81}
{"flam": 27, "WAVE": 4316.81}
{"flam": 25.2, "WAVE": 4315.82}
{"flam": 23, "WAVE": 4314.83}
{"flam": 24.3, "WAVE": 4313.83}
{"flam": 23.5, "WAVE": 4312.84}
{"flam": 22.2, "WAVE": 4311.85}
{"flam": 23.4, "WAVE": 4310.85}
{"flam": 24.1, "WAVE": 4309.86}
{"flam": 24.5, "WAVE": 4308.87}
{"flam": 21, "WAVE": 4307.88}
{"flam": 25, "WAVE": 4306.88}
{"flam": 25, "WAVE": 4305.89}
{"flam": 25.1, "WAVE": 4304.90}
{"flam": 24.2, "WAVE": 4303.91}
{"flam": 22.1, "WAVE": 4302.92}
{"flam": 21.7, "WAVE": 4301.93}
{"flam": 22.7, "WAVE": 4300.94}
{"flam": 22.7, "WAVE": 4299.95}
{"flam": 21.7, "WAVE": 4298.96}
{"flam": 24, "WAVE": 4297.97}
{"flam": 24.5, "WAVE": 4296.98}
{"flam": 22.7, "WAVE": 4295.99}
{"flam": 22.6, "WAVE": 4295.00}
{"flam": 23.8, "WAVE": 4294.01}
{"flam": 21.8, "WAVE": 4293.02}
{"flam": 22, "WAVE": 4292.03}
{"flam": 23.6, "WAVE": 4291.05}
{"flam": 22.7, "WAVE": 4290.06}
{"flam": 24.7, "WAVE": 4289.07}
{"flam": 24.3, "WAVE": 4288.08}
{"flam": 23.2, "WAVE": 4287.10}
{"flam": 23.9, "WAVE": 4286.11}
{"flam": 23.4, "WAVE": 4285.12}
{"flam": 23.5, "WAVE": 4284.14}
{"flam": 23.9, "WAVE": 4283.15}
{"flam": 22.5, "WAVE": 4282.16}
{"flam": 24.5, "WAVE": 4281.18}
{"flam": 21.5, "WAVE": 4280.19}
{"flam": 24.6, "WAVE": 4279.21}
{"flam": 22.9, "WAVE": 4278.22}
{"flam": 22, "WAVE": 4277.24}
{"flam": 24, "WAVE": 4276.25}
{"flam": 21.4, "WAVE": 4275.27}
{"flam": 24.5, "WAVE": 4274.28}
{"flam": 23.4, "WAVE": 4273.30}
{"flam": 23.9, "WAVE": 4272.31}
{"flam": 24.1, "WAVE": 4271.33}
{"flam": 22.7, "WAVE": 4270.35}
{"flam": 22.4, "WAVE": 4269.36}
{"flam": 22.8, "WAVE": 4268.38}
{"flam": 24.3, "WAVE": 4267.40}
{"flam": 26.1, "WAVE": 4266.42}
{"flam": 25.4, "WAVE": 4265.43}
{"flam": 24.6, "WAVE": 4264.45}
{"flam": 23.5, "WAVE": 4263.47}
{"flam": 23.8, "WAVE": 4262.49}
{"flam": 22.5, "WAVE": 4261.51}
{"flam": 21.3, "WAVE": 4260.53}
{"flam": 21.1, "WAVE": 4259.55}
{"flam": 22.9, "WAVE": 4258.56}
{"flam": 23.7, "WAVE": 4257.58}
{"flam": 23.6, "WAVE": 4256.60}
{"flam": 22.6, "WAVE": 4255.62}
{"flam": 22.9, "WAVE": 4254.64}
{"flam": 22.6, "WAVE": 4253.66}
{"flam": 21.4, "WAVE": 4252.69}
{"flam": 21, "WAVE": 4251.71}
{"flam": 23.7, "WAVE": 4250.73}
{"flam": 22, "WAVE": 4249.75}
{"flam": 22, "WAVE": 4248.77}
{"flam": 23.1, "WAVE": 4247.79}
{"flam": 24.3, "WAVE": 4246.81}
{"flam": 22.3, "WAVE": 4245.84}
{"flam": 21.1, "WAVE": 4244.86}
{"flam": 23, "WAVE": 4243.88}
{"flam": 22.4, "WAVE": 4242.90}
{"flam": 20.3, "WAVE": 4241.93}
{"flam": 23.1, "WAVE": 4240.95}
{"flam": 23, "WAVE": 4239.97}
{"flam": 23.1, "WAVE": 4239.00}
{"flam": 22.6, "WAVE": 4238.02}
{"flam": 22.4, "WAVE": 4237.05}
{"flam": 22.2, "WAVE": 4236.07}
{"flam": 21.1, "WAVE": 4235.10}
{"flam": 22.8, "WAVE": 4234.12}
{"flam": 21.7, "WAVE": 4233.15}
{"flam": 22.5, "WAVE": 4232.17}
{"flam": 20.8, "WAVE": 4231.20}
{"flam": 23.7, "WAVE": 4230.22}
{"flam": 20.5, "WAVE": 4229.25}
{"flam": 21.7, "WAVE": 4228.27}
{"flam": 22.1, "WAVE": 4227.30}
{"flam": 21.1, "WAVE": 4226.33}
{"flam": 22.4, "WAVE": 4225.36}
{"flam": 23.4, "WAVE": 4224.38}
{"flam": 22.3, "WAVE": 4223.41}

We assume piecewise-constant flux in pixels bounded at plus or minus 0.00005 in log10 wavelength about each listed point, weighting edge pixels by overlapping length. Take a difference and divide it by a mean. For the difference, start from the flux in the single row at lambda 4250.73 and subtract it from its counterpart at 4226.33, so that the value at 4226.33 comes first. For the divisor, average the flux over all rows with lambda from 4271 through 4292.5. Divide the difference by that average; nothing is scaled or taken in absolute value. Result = -0.11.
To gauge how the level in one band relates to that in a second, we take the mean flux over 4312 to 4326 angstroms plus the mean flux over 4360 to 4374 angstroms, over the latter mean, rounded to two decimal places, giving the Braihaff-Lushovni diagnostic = 1.90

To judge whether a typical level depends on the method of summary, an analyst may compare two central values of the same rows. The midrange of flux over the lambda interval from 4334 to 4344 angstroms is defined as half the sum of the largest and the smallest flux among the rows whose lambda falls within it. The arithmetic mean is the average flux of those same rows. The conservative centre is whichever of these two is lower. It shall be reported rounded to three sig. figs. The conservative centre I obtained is 28.7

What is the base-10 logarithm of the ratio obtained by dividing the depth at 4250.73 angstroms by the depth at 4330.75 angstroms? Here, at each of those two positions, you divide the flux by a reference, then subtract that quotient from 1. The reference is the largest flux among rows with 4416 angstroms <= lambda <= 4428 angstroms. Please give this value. -0.89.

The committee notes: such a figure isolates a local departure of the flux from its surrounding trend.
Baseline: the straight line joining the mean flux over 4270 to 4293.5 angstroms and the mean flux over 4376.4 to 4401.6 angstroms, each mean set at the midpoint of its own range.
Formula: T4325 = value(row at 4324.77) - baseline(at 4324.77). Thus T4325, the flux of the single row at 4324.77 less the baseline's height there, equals 3.3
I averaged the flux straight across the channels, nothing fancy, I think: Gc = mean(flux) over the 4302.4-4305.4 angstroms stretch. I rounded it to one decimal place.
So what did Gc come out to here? 23.8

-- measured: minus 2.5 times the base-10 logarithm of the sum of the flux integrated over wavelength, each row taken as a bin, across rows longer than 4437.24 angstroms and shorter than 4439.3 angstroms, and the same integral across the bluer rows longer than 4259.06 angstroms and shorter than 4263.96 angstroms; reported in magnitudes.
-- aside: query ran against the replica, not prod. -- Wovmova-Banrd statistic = -5.5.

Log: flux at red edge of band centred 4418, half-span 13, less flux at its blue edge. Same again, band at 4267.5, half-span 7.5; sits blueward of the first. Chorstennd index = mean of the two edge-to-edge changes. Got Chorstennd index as 1.7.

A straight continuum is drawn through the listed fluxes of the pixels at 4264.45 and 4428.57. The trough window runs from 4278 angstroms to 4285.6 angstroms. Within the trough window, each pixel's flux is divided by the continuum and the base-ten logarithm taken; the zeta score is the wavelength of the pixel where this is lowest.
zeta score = 4280.19 angstroms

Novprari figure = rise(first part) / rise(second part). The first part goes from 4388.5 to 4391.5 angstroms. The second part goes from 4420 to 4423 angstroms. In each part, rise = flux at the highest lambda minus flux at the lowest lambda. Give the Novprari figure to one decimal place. 1.4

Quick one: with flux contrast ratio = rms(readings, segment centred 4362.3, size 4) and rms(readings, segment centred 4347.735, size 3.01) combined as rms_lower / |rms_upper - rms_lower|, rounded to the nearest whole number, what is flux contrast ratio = 24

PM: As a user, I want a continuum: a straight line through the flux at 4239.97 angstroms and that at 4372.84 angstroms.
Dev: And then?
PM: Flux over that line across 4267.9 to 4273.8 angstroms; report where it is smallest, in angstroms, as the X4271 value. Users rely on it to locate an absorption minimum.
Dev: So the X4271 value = 4269.36 angstroms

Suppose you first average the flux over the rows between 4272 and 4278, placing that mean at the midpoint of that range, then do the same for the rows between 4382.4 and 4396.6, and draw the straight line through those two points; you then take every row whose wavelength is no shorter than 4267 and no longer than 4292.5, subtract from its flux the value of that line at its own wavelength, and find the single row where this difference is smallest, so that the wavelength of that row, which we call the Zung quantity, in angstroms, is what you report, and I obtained 4275.27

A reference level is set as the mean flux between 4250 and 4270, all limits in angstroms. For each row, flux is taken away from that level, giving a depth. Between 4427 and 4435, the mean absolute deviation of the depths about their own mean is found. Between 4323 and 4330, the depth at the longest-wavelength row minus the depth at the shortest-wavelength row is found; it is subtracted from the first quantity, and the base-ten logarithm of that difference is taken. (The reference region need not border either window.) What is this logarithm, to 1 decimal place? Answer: 0.5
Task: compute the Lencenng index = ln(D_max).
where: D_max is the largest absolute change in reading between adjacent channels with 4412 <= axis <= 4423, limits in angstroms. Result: 0.92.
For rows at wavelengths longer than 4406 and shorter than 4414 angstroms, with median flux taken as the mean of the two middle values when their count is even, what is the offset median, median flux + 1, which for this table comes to 23.5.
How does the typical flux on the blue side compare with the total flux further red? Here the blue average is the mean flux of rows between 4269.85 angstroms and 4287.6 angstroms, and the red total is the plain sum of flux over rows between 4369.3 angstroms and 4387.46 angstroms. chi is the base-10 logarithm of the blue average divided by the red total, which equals -1.29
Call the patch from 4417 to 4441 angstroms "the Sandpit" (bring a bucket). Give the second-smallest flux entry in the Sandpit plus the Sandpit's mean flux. 40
